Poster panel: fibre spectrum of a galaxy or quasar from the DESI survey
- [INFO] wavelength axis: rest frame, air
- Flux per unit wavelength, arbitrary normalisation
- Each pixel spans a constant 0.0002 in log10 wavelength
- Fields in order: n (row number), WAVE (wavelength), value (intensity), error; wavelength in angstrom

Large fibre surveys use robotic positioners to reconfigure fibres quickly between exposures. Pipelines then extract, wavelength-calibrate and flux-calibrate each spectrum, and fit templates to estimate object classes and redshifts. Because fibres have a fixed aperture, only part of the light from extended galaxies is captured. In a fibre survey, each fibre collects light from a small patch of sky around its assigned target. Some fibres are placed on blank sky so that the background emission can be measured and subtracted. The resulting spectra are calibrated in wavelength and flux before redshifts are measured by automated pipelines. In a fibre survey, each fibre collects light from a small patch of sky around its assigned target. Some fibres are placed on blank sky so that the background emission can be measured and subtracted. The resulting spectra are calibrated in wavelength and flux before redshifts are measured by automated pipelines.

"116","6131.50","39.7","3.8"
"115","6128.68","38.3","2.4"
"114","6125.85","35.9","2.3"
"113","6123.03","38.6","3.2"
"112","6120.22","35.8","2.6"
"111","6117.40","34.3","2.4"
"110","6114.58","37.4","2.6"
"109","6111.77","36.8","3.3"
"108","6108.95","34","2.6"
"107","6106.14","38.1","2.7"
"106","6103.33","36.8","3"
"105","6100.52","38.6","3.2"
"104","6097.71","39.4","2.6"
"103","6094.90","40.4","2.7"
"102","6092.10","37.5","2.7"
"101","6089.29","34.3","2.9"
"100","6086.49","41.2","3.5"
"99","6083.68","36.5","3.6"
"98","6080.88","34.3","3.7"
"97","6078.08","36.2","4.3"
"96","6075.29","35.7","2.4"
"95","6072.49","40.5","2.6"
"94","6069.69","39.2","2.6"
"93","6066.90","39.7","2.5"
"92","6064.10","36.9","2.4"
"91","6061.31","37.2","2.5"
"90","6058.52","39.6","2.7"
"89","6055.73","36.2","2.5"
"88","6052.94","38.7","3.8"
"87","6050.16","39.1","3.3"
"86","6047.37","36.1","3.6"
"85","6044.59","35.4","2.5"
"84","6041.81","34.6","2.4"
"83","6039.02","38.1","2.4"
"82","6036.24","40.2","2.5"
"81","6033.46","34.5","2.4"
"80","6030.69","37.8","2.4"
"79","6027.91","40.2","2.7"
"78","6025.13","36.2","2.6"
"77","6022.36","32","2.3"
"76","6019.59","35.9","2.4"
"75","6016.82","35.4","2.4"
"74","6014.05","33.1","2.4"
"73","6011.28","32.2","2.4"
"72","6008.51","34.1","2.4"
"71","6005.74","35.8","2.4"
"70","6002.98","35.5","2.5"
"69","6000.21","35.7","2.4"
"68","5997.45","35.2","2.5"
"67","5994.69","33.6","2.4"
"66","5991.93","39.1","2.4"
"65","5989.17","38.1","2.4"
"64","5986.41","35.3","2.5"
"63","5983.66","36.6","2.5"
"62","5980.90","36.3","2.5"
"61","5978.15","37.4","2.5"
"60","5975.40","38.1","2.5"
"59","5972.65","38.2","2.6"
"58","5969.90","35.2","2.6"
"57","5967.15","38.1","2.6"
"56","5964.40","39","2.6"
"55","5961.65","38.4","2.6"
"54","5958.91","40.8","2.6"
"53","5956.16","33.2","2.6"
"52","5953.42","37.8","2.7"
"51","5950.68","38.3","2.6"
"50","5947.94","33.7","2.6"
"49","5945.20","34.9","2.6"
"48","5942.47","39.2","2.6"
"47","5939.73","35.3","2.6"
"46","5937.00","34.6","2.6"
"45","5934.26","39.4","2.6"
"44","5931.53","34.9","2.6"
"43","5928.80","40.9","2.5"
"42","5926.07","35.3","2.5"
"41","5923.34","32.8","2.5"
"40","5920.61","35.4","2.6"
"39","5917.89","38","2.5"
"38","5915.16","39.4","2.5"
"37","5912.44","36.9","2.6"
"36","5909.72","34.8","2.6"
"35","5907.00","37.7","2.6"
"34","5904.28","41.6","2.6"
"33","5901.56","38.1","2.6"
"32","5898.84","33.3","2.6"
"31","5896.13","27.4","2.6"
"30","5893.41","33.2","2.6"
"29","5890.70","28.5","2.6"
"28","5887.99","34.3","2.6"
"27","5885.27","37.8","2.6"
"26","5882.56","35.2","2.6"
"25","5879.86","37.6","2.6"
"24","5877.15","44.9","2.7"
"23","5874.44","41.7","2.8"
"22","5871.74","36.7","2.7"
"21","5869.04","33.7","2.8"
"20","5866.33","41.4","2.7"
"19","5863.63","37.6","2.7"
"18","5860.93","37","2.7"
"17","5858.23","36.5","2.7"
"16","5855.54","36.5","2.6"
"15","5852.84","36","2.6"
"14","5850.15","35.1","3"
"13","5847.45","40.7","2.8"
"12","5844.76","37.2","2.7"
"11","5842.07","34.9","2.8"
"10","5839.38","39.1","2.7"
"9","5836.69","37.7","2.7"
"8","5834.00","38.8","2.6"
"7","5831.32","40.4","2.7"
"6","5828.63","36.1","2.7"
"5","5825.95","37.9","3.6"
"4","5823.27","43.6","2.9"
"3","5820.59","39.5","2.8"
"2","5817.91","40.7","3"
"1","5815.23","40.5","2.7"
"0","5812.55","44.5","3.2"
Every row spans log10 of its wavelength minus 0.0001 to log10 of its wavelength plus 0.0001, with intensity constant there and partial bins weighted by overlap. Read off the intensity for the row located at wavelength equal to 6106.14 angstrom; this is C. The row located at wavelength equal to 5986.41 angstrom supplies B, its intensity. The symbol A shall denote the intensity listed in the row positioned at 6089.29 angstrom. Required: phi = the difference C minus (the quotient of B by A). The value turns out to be 37.1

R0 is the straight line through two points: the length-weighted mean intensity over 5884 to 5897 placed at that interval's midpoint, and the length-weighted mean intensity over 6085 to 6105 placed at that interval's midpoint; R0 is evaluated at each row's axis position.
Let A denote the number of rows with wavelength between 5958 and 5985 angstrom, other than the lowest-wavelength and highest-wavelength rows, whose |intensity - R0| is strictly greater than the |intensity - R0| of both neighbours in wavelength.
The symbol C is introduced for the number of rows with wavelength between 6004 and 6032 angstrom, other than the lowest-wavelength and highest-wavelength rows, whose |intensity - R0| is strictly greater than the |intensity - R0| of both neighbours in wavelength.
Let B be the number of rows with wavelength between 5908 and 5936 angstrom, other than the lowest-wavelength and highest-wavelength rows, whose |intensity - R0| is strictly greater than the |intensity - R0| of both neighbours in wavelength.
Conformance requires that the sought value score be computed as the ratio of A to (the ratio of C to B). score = 1.3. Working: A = 2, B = 2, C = 3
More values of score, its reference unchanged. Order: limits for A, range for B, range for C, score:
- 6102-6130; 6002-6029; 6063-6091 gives 2.0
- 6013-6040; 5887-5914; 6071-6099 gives 3.0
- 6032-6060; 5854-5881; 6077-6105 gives 2.0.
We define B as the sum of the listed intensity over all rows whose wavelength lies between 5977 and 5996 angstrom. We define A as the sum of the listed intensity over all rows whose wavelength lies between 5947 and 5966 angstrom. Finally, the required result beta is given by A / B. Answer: 1.02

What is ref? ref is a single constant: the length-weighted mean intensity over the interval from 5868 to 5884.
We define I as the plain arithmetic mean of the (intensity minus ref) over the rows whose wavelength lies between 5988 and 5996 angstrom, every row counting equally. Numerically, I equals -1.5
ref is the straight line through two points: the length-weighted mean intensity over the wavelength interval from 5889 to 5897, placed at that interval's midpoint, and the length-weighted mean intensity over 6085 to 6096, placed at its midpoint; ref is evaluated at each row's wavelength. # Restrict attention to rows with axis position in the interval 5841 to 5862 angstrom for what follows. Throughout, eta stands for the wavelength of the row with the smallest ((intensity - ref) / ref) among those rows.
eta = 5850.15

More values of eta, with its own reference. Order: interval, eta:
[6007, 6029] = 6022.36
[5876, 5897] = 5896.13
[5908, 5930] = 5923.34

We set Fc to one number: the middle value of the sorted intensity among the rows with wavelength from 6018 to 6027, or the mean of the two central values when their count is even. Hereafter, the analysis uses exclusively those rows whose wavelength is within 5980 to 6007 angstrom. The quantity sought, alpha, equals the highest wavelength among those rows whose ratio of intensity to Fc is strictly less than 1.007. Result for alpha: 6005.74 angstrom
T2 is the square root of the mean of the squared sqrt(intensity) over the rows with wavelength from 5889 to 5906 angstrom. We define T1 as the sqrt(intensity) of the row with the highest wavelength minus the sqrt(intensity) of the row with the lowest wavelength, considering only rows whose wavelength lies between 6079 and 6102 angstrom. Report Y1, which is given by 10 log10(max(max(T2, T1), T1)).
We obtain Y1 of 7.64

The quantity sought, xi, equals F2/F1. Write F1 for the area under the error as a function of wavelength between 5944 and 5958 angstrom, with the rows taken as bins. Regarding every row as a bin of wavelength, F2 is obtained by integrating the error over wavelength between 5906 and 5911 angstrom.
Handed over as 0.4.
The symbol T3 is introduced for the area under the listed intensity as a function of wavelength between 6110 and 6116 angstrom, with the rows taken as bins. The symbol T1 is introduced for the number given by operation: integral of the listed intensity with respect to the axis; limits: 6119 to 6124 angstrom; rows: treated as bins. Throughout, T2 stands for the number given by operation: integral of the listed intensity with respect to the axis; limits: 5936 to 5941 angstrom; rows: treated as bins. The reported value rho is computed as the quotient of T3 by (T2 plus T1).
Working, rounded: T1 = 186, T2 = 175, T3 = 221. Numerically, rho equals 0.61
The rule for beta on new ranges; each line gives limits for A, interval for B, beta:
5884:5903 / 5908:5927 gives 0.92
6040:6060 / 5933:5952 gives 1.02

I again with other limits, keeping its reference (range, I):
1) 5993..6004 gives -3.4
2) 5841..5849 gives -0.8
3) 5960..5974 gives -0.6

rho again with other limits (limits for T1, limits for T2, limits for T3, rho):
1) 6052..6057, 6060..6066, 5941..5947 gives 0.54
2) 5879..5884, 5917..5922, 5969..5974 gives 0.50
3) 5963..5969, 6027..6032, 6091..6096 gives 0.46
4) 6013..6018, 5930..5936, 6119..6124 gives 0.47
